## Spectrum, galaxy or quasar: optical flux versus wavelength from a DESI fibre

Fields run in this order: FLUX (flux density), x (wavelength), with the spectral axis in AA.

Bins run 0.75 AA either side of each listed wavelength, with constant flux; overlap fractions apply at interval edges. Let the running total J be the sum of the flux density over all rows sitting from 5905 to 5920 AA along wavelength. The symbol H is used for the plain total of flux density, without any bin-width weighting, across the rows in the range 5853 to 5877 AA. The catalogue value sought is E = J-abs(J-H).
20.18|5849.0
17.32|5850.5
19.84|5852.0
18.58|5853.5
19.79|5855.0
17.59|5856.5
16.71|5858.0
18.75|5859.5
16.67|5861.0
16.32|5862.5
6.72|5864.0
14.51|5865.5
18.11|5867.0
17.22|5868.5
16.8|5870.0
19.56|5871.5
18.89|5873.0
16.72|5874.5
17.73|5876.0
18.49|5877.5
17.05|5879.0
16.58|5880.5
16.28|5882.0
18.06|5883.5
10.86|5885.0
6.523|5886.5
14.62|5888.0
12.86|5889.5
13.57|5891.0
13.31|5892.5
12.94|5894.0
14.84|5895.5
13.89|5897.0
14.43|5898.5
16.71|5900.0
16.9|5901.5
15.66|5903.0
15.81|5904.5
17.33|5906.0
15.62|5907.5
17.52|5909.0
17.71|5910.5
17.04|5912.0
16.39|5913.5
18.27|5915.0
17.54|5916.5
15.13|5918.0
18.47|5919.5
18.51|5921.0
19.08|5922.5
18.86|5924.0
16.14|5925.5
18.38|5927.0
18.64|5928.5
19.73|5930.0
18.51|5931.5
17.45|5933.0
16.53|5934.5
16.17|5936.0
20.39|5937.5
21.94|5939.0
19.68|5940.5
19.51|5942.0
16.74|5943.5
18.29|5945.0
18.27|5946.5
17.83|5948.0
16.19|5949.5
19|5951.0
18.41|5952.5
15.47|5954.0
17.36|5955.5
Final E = 71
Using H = 271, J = 171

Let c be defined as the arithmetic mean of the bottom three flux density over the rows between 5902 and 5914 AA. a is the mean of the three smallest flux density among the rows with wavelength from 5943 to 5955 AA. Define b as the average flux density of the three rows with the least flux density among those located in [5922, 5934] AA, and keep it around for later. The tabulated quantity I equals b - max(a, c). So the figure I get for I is 1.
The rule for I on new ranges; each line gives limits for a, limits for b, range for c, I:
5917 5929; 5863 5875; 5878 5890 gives -4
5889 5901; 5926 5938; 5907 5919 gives 1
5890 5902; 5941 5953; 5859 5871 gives 4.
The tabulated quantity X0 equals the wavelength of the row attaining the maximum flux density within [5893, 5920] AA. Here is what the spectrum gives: 5919.5 AA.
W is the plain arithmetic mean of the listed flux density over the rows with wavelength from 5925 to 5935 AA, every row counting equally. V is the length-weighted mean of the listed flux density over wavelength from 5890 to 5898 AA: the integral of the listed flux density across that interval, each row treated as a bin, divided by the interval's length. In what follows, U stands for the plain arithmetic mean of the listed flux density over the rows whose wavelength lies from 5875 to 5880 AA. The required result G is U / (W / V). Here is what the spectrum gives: 13.6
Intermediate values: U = 17.8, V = 14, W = 17.9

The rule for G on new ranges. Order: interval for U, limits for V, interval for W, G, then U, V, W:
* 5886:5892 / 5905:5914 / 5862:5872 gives 12.9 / 11.9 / 17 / 15.6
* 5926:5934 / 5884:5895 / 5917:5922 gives 13.1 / 18.5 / 12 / 17.4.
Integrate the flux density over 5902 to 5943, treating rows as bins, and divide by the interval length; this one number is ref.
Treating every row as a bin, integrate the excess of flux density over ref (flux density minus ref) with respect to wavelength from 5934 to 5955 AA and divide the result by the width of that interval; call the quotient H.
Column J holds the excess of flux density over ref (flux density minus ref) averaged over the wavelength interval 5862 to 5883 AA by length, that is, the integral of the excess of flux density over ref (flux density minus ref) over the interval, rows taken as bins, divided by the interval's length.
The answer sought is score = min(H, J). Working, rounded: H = 0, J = -1.3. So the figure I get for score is -1.3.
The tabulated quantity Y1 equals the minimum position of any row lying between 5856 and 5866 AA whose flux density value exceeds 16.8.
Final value 5856.5 AA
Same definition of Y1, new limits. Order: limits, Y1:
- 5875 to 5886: 5876.0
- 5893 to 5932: 5901.5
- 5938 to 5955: 5939.0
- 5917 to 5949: 5919.5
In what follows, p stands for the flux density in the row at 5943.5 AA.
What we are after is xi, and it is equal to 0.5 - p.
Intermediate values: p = 16.74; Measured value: -16.2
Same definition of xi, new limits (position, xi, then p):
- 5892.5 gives -12.8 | 13.31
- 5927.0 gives -17.9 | 18.38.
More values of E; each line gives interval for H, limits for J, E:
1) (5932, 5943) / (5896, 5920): 132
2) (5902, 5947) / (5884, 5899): -280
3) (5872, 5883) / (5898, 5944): 122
